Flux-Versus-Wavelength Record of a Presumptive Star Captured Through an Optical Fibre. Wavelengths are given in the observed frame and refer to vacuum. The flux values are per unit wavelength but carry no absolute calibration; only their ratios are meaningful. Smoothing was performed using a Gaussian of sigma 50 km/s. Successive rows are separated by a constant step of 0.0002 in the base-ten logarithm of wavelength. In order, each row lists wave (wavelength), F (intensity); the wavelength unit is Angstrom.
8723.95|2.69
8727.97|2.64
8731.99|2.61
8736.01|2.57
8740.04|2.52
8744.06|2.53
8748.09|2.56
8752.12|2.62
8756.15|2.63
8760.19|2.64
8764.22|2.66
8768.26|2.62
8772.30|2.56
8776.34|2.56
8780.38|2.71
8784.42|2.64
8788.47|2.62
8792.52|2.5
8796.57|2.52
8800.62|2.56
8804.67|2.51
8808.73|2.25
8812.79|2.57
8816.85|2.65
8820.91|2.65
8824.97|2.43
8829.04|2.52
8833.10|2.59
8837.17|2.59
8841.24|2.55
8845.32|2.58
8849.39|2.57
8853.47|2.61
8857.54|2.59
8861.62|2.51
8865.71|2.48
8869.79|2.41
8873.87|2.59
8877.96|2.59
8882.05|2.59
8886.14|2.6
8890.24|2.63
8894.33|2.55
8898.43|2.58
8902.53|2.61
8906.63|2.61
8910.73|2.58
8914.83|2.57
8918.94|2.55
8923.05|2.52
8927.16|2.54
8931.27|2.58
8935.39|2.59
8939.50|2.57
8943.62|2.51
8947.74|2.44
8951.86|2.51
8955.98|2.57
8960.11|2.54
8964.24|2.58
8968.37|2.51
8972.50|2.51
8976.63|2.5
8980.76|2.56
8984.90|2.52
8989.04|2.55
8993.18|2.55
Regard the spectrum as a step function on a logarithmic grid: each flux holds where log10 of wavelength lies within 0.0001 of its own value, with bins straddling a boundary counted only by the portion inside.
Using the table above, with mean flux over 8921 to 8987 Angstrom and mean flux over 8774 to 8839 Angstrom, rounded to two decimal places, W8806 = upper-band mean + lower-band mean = 5.09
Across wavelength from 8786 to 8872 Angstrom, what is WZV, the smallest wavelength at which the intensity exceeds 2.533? 8788.47 Angstrom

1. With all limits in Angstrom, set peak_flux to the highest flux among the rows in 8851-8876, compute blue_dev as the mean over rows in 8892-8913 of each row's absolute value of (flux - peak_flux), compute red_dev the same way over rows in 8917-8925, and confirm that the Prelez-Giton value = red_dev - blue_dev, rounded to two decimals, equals 0.05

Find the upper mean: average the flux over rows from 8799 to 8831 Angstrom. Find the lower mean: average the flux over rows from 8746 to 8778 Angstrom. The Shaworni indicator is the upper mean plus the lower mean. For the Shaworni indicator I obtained 5.12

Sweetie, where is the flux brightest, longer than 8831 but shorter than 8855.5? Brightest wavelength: 8853.47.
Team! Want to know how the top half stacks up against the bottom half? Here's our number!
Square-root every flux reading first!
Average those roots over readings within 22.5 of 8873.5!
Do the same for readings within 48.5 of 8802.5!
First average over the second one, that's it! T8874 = 0.998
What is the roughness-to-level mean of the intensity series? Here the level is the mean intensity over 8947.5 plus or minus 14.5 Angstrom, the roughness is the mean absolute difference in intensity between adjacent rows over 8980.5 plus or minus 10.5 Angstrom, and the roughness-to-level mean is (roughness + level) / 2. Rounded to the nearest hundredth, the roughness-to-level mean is 1.28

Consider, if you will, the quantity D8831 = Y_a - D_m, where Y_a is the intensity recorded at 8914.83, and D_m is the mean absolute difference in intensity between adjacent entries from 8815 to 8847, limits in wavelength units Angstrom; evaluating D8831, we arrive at 2.51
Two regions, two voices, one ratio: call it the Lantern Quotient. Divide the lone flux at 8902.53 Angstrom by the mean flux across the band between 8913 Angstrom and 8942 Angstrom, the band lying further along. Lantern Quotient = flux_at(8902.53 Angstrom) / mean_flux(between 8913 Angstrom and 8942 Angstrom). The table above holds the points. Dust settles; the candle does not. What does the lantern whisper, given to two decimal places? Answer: 1.02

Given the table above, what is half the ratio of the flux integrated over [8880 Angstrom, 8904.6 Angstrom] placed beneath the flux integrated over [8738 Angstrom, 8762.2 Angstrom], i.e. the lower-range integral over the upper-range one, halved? 0.490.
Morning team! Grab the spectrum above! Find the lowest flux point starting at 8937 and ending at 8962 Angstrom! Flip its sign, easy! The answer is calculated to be -2.44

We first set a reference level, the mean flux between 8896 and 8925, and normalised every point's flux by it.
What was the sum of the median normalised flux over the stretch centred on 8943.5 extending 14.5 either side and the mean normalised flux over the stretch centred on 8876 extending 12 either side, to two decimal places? 1.99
